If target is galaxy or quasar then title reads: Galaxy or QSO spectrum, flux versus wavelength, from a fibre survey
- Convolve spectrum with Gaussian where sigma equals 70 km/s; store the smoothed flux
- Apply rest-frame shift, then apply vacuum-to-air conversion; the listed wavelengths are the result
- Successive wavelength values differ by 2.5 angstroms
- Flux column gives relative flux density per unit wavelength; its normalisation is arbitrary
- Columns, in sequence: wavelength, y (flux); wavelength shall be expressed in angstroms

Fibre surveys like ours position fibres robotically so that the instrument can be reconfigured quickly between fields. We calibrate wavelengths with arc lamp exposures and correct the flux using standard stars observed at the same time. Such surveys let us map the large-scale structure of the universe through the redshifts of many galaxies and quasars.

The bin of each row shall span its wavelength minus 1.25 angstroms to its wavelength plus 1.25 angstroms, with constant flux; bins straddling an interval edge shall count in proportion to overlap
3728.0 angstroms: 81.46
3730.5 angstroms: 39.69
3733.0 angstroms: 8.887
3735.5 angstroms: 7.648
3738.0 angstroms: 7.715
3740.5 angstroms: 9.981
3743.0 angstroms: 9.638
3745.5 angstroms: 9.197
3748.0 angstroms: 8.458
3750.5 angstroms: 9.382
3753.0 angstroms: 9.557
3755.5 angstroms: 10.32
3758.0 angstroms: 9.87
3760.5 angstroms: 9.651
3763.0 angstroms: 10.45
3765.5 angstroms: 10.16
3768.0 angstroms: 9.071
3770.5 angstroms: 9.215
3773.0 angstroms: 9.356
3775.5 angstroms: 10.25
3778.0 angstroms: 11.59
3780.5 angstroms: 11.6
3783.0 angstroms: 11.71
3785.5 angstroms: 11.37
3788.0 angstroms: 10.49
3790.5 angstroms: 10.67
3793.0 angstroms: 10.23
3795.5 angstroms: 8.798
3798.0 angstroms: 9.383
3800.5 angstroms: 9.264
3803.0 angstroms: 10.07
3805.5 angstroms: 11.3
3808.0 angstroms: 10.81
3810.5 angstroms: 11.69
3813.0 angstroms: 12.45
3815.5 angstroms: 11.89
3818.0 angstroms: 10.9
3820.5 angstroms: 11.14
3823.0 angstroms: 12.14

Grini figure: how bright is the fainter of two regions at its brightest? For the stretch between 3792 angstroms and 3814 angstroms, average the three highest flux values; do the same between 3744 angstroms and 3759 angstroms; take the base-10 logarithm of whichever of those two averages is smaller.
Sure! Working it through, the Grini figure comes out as 1.00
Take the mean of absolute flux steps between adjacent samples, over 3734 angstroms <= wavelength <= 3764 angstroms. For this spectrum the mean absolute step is 0.65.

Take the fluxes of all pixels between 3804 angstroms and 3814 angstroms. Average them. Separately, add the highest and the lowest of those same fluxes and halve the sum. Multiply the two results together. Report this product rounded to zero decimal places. 134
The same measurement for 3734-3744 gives 77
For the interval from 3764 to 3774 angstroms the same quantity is 91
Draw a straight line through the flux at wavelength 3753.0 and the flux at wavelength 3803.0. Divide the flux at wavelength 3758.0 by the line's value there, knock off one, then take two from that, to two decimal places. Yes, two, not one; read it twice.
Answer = -1.97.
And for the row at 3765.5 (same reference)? -1.95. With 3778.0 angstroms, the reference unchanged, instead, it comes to -1.82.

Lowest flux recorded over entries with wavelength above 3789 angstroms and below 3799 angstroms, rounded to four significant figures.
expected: 8.798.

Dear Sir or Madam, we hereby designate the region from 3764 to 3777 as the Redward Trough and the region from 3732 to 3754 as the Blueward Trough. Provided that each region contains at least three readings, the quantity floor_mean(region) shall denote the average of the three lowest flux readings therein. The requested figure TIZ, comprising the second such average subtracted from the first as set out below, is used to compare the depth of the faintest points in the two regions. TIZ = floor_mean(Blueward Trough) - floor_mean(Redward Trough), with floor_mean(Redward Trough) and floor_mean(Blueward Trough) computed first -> -1.3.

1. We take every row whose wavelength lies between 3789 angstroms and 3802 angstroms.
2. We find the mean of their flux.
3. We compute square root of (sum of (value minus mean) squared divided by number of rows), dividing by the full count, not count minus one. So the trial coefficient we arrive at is 0.68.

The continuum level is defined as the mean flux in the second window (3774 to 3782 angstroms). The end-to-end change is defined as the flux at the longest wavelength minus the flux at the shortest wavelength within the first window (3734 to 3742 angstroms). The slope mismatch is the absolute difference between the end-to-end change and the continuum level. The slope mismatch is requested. 8.8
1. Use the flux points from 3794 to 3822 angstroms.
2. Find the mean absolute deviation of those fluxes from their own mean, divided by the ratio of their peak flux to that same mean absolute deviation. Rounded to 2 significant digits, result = 0.074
